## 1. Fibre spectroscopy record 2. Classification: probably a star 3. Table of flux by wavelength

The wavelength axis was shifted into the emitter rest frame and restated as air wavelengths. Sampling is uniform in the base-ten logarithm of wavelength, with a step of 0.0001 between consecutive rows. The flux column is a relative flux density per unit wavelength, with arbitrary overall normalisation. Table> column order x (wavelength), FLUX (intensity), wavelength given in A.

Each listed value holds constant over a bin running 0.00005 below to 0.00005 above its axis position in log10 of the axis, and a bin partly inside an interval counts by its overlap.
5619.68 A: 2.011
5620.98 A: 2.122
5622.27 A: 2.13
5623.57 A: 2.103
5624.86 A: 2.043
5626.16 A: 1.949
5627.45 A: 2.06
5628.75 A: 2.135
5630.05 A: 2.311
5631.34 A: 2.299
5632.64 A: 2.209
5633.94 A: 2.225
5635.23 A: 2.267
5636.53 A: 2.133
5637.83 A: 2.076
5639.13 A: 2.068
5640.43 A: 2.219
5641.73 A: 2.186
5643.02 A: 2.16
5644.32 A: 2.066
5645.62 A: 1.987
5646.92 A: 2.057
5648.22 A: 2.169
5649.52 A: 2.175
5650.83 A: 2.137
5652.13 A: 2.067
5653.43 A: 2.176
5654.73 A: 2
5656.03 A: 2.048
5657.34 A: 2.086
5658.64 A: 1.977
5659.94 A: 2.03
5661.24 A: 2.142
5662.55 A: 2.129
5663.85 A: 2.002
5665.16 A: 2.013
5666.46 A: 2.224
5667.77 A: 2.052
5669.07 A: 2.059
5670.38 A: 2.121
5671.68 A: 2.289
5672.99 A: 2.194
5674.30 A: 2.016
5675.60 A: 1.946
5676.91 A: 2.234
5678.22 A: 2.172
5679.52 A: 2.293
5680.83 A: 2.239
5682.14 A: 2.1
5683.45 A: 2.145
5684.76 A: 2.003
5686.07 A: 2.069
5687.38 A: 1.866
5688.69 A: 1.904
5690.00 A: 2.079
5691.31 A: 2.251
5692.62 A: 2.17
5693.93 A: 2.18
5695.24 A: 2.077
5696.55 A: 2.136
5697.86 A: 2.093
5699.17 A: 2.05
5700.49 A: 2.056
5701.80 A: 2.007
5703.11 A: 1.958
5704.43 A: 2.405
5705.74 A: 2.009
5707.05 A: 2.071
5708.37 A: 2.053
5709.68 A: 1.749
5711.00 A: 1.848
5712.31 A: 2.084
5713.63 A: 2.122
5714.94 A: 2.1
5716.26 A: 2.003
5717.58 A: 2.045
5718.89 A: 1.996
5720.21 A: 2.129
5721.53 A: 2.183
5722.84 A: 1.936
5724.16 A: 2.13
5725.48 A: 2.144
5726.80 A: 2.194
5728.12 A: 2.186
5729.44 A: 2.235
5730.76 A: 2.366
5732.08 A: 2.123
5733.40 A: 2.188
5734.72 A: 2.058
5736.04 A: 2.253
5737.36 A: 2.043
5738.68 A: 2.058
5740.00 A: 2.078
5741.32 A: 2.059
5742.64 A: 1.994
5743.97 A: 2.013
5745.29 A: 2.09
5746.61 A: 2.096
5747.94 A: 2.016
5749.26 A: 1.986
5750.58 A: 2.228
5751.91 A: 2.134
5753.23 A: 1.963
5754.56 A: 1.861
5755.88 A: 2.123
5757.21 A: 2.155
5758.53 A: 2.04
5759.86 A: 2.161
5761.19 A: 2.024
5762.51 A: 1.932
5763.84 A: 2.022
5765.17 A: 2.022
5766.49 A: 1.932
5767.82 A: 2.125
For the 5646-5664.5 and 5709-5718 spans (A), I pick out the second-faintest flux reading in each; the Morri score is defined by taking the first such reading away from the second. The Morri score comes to -0.15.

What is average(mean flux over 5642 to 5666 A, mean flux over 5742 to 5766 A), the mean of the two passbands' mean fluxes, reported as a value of 2.06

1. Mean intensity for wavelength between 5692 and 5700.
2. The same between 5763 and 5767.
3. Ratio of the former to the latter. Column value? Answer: 1.06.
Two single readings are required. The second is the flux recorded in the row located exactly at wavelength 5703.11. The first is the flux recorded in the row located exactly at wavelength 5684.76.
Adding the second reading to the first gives 3.96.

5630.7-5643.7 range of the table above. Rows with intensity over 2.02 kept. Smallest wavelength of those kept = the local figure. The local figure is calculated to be 5631.34 A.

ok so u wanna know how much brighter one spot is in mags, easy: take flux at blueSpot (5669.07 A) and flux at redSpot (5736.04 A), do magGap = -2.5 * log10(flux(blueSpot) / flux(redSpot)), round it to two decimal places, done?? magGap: 0.10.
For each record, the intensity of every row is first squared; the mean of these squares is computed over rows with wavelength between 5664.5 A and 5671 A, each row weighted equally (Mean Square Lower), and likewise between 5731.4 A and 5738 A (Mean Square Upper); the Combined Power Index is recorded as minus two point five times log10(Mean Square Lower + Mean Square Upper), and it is -2.38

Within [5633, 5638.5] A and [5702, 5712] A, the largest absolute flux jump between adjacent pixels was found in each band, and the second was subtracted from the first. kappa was -0.31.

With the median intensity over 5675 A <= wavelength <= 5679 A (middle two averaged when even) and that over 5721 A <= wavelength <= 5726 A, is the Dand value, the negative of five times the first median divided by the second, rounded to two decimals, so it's -5.08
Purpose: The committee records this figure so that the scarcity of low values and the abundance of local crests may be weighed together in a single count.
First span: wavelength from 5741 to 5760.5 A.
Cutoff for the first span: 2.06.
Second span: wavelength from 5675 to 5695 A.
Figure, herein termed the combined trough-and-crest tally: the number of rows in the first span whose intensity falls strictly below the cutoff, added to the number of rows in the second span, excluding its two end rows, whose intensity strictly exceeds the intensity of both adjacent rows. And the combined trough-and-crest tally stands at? 13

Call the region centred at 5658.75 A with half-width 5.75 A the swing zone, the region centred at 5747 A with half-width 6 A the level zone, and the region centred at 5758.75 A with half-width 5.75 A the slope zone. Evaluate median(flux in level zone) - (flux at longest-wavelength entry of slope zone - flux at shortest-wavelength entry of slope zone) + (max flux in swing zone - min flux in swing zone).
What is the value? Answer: 2.20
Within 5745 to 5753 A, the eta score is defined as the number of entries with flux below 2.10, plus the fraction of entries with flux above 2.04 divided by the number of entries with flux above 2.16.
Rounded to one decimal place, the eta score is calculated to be 4.7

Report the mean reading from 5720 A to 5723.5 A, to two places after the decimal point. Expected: 2.08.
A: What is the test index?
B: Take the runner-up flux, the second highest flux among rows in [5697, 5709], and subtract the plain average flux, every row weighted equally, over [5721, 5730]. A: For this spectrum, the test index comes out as -0.05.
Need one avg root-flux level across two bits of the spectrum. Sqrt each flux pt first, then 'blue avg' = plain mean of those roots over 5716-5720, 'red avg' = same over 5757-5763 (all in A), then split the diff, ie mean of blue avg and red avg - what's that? 1.43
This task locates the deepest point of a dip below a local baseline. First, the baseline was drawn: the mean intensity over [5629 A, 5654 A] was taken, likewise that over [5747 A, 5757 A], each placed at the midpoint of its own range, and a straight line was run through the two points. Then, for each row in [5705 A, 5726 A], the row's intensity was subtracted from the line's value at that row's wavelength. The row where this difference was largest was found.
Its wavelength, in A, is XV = 5709.68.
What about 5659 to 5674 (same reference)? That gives 5663.85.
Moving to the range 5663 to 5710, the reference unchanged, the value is 5709.68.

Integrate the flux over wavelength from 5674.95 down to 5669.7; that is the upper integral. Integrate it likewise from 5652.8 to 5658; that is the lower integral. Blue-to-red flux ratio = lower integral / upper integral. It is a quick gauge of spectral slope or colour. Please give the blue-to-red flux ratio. 0.96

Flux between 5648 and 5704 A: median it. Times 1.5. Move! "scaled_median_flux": 3.13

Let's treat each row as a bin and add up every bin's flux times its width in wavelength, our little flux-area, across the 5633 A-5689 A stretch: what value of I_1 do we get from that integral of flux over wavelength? 118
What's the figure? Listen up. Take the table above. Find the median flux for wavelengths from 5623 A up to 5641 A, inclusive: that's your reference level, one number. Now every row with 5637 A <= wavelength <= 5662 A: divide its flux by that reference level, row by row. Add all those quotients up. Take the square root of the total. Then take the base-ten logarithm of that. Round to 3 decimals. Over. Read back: 0.635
